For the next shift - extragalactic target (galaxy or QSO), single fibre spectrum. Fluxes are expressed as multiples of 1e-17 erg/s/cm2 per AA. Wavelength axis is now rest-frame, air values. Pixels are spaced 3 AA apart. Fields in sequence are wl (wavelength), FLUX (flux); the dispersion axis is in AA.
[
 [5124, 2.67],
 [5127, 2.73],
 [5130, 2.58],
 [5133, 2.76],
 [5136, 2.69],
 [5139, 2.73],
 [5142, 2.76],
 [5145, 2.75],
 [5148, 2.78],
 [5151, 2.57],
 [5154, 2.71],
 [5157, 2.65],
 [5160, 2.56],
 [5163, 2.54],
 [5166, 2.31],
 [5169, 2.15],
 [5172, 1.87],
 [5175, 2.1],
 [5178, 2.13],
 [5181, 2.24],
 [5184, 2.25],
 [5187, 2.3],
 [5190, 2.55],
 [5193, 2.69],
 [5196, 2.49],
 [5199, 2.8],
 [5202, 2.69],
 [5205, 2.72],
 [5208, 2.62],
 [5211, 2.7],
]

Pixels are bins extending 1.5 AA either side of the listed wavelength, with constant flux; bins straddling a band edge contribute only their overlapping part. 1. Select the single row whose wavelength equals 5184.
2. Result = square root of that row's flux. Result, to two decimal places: 1.50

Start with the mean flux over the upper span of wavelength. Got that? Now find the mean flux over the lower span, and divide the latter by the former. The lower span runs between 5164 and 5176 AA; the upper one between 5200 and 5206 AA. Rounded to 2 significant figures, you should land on 0.78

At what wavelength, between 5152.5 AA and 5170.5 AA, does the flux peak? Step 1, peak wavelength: 5154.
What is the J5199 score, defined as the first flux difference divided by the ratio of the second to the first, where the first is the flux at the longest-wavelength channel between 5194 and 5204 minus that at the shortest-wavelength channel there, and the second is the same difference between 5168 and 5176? -0.80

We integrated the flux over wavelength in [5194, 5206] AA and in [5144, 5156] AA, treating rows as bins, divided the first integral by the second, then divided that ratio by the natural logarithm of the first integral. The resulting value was 0.29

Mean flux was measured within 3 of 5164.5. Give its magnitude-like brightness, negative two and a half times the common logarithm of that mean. -0.96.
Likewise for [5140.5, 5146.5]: -1.10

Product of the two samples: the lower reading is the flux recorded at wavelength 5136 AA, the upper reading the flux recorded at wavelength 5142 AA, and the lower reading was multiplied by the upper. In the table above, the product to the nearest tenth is 7.4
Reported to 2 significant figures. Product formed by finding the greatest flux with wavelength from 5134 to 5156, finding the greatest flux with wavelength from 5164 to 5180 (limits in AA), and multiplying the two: 6.4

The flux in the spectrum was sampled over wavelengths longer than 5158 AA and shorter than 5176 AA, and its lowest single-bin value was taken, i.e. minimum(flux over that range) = 1.87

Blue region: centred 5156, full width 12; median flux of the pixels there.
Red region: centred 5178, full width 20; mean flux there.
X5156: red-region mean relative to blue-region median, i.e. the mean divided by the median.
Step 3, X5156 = 0.82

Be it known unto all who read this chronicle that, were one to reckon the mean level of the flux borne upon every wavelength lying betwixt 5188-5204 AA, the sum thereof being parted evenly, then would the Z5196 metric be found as 2.64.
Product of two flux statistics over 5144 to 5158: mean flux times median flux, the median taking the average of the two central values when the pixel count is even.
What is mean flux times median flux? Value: 7.3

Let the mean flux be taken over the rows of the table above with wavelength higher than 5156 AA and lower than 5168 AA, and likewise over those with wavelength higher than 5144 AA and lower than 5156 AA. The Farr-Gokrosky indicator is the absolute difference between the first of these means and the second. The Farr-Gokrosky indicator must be 0.2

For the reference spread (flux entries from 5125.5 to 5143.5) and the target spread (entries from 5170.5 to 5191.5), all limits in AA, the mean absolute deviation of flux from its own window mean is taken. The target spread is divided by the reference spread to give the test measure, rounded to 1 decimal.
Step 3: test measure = 3.0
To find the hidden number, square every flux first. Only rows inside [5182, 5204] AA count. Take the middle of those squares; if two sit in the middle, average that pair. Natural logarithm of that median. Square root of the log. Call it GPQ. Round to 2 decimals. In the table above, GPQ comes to 1.37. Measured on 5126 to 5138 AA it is 1.41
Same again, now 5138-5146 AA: 1.42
